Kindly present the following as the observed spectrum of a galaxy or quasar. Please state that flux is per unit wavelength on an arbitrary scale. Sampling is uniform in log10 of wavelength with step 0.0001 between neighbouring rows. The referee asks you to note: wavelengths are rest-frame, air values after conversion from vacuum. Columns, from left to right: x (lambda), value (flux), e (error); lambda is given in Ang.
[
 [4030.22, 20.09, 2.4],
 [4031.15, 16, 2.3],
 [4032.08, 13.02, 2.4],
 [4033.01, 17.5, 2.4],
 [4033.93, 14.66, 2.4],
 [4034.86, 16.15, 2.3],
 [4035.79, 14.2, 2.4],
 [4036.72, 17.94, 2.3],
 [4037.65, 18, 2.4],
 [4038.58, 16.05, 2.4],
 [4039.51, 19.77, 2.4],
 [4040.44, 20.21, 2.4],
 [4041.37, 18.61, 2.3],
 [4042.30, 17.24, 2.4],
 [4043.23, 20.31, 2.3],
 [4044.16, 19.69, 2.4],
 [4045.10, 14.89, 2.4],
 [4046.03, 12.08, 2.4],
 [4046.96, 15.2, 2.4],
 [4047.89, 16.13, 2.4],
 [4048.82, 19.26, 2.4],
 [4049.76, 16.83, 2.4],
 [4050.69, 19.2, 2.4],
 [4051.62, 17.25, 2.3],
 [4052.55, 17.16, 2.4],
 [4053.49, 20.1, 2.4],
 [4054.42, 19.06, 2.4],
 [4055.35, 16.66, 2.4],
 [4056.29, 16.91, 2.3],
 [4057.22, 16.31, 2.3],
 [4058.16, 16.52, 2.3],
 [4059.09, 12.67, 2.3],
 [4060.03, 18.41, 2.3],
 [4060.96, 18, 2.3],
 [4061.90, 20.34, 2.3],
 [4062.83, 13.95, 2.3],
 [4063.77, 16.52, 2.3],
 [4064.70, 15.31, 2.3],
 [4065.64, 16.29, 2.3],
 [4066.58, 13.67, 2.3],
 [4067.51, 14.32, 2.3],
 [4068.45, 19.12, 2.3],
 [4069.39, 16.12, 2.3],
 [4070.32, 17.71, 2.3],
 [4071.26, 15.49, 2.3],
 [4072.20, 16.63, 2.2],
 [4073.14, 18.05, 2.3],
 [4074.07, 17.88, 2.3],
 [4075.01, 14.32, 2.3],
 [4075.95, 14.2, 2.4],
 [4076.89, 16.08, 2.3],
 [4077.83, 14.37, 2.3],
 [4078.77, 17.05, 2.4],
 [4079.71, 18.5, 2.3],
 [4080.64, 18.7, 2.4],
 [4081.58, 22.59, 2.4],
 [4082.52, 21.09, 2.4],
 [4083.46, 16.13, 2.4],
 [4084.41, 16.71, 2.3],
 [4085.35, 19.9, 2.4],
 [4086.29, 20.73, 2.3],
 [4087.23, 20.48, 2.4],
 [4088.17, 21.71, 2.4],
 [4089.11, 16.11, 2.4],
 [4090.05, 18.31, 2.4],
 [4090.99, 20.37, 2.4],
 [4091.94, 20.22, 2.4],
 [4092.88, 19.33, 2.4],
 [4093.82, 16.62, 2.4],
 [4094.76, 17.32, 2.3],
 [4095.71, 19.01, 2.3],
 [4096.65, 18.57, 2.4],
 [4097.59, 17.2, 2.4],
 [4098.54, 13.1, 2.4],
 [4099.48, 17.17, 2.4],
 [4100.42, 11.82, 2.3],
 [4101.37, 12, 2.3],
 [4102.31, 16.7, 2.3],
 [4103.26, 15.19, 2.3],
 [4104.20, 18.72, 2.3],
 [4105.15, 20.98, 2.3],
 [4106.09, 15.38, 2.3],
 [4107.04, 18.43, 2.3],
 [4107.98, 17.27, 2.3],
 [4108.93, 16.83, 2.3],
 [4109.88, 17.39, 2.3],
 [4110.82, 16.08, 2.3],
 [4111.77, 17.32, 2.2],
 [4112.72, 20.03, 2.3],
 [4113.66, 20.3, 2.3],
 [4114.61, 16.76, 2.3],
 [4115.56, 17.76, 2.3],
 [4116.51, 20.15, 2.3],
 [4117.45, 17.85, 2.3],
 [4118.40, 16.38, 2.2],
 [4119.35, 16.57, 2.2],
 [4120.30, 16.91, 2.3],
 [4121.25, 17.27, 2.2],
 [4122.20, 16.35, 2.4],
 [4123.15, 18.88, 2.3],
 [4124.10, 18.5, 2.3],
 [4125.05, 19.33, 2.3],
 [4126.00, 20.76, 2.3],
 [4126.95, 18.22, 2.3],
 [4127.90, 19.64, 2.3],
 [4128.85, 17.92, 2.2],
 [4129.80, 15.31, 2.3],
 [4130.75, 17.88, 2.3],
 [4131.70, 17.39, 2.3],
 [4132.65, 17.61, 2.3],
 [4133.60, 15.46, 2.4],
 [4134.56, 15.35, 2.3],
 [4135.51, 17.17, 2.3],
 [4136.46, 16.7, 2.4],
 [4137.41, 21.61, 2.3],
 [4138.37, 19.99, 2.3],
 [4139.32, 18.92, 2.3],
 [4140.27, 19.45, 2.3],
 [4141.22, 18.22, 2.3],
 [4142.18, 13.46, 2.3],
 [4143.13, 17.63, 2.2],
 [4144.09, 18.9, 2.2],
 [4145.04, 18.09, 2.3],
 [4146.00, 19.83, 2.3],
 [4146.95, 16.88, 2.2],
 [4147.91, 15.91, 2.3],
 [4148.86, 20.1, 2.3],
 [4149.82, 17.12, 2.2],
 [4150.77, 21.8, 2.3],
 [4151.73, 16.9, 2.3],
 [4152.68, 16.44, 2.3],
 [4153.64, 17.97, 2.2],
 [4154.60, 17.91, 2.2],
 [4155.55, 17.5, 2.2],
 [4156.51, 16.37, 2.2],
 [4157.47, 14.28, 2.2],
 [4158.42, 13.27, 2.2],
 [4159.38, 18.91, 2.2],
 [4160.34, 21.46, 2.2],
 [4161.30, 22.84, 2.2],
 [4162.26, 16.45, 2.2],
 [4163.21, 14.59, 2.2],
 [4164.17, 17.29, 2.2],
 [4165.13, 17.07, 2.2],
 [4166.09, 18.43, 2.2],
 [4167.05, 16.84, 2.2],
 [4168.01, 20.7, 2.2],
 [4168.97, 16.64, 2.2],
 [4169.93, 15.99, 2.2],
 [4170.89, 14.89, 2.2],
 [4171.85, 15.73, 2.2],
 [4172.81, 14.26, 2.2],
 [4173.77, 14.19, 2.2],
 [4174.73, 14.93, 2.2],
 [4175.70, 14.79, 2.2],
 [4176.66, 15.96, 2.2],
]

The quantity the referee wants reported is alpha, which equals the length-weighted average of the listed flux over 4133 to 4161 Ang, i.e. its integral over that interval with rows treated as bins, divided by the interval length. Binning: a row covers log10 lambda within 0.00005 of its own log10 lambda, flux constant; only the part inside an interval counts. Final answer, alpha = 17.7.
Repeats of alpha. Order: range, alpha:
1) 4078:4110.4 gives 17.8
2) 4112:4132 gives 18.1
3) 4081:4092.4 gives 19.5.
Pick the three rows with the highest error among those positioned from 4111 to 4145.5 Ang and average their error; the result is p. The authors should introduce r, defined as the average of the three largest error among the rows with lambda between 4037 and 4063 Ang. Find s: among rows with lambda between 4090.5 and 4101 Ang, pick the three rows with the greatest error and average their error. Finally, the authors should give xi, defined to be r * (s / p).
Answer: 2.40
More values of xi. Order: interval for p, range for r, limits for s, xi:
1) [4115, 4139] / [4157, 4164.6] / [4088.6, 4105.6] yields 2.20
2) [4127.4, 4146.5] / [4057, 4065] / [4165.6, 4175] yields 2.14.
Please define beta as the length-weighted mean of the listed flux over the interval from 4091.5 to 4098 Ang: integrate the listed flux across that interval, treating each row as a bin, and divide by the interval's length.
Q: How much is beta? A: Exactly 18.3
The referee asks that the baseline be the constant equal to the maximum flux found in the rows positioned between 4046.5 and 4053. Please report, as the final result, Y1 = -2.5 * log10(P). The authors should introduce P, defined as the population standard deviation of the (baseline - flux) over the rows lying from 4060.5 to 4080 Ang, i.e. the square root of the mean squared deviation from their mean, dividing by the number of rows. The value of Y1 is -0.66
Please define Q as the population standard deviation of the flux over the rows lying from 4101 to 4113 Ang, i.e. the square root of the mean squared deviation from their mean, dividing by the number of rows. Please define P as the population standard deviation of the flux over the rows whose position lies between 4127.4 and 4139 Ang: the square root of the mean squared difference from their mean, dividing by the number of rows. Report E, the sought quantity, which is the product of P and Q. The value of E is 4.09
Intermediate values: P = 1.9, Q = 2.2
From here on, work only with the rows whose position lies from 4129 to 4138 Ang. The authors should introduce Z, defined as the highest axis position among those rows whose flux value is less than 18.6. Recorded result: 4136.46 Ang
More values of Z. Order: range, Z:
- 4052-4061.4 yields 4060.96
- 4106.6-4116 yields 4115.56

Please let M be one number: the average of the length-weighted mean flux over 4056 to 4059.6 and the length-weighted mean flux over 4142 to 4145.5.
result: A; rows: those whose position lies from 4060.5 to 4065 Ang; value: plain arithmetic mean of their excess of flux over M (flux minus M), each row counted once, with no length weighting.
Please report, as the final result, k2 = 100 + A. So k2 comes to 100.4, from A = 0.4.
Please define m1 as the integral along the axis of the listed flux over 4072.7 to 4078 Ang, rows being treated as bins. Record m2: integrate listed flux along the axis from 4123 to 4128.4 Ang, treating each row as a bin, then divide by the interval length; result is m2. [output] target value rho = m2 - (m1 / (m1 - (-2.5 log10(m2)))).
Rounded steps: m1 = 84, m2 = 19.2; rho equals 18.3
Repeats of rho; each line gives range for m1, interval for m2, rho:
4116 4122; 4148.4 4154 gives 17.4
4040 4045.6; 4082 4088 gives 18.3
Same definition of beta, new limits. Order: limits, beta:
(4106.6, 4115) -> 17.8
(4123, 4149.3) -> 18.0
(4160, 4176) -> 16.9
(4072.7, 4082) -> 17.2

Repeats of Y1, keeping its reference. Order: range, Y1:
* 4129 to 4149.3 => -0.70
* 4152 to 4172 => -0.90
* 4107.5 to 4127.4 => -0.37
